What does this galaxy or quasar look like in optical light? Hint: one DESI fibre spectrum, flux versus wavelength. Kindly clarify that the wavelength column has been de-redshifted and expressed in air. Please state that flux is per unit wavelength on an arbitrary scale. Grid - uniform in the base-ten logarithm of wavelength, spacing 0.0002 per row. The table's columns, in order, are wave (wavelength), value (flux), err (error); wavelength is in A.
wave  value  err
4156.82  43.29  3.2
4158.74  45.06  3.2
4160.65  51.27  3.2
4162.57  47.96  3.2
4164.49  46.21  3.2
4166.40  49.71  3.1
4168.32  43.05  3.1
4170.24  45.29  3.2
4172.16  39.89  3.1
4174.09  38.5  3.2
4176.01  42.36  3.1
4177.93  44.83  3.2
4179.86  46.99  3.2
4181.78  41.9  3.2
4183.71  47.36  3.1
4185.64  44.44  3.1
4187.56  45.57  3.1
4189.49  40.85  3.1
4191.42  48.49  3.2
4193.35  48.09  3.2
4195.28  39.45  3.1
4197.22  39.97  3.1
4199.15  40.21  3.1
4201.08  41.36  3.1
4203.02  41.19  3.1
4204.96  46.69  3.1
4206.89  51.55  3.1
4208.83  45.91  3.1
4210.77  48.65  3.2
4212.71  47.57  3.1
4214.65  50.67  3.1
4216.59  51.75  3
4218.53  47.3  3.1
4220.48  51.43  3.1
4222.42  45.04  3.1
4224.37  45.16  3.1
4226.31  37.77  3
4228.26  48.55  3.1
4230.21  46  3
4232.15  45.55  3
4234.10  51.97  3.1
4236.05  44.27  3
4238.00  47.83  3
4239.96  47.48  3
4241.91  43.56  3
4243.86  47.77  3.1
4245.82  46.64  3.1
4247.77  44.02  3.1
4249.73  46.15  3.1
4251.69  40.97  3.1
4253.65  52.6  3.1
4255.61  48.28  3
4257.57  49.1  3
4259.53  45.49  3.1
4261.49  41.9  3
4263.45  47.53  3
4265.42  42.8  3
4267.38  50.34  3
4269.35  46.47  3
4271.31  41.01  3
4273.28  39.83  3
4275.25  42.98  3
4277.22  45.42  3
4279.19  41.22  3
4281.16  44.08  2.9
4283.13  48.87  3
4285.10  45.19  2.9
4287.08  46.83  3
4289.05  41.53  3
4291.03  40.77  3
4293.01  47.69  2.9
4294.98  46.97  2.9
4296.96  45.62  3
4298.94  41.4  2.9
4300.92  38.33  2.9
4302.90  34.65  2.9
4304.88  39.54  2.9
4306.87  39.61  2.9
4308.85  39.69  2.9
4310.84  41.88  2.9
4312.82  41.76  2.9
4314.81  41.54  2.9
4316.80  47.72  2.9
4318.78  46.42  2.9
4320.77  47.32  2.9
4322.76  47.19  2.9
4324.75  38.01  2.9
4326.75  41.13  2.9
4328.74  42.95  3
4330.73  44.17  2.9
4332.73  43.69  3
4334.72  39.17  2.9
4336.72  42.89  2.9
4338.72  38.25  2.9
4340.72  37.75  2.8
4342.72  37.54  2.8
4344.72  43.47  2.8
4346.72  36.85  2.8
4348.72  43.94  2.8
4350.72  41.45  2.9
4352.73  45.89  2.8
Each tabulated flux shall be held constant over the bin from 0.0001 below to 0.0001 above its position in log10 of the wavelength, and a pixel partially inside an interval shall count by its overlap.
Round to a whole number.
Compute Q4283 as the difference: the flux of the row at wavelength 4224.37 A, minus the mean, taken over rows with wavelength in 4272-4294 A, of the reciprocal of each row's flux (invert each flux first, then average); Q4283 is 45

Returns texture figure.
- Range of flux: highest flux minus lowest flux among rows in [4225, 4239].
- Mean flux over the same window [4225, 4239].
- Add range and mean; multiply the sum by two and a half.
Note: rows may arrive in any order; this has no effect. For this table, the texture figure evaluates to 150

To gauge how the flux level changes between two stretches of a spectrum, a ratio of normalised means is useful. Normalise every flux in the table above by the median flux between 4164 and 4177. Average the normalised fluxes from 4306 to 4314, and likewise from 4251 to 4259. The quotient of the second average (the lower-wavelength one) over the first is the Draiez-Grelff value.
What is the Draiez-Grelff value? 1.17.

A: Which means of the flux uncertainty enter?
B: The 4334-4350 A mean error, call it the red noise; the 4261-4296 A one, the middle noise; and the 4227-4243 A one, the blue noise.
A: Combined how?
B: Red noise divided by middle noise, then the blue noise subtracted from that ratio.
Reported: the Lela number -2.07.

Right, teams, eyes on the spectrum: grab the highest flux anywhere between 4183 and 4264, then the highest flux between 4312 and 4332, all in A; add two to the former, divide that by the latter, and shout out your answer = 1.14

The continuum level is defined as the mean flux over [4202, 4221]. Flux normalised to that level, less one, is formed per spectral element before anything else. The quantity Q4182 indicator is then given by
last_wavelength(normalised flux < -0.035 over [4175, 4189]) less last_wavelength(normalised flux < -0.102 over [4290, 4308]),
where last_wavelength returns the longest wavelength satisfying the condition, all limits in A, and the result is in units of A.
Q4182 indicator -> -119.3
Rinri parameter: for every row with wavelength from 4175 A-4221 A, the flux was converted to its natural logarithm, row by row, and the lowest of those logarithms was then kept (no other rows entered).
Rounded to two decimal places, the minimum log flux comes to 3.68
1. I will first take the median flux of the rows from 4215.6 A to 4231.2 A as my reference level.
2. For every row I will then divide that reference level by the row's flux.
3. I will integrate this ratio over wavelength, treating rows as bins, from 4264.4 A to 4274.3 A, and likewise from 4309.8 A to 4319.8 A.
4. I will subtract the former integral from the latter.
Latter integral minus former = 0.13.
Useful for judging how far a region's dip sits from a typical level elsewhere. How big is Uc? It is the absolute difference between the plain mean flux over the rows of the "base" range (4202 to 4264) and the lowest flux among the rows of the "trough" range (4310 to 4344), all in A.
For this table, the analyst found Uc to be 9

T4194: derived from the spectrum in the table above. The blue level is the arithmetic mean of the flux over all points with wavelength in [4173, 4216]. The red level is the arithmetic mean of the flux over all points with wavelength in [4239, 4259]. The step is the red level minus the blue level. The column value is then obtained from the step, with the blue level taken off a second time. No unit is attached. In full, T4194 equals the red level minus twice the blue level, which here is -43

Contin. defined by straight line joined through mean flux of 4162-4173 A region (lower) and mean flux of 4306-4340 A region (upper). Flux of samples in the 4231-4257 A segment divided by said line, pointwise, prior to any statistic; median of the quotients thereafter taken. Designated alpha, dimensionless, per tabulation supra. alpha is 1.06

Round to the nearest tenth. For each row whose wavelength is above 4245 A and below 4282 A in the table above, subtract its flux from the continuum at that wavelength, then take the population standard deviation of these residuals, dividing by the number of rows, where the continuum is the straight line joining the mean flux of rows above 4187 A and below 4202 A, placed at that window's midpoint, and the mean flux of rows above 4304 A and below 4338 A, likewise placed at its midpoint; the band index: 3.4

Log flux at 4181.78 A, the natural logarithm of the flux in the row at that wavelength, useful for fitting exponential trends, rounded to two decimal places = 3.74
